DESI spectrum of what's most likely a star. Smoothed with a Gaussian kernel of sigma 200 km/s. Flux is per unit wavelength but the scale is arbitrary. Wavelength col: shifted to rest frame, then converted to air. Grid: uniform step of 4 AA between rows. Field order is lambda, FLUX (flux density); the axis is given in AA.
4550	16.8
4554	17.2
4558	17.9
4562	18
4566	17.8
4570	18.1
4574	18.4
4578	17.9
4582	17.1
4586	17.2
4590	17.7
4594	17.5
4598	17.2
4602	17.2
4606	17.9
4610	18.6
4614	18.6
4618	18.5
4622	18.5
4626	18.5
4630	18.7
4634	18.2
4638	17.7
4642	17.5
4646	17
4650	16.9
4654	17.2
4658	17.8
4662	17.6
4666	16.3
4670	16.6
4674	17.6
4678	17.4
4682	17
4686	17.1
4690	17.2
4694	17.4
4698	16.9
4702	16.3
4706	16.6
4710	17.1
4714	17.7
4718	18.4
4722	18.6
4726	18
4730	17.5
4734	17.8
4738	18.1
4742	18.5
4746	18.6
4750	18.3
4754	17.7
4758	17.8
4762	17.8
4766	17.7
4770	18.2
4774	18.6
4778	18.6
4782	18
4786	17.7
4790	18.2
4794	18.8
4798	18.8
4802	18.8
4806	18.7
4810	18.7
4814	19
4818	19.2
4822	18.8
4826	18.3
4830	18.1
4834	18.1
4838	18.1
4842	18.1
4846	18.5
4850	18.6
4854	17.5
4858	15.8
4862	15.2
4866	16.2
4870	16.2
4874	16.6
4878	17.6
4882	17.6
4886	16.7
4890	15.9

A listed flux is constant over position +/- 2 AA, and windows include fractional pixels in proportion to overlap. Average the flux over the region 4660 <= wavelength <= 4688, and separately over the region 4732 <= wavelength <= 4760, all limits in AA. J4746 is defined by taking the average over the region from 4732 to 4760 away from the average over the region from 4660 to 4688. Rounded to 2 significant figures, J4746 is -1.0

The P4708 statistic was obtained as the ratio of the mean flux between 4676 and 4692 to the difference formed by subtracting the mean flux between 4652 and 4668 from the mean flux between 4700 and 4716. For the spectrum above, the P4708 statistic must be -57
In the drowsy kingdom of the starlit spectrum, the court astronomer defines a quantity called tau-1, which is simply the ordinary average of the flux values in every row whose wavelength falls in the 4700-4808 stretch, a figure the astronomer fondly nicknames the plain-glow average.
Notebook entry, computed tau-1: 18.0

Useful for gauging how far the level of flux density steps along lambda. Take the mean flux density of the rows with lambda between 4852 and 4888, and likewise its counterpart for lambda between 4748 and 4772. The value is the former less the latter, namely -1.3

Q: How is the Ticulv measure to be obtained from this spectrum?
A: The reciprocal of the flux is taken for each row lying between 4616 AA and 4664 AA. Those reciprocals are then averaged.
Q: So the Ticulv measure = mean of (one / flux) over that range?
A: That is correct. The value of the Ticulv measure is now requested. 0.0561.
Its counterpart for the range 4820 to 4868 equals 0.0571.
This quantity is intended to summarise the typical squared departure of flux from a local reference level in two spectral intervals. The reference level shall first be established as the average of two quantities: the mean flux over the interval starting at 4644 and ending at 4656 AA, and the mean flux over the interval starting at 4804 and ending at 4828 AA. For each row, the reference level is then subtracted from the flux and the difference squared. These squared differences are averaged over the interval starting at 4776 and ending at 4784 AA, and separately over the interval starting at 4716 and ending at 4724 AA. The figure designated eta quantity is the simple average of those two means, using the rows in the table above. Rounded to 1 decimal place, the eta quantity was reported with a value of 0.3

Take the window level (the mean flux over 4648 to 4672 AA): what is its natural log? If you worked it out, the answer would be 2.84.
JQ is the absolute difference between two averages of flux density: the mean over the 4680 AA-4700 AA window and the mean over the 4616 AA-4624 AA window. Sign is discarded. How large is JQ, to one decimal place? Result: 1.4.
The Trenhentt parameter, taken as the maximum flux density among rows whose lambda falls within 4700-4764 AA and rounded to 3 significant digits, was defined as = 18.6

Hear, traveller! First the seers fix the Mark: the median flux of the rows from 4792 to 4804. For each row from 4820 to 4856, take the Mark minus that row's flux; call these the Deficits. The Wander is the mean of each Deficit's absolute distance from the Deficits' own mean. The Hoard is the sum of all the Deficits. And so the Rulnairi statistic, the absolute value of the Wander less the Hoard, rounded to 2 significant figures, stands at 4.8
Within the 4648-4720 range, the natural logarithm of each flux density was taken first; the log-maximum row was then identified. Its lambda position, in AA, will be 4718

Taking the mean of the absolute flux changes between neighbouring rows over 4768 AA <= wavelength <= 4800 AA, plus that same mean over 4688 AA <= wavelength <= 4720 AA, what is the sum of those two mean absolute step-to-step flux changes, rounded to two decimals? 0.83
